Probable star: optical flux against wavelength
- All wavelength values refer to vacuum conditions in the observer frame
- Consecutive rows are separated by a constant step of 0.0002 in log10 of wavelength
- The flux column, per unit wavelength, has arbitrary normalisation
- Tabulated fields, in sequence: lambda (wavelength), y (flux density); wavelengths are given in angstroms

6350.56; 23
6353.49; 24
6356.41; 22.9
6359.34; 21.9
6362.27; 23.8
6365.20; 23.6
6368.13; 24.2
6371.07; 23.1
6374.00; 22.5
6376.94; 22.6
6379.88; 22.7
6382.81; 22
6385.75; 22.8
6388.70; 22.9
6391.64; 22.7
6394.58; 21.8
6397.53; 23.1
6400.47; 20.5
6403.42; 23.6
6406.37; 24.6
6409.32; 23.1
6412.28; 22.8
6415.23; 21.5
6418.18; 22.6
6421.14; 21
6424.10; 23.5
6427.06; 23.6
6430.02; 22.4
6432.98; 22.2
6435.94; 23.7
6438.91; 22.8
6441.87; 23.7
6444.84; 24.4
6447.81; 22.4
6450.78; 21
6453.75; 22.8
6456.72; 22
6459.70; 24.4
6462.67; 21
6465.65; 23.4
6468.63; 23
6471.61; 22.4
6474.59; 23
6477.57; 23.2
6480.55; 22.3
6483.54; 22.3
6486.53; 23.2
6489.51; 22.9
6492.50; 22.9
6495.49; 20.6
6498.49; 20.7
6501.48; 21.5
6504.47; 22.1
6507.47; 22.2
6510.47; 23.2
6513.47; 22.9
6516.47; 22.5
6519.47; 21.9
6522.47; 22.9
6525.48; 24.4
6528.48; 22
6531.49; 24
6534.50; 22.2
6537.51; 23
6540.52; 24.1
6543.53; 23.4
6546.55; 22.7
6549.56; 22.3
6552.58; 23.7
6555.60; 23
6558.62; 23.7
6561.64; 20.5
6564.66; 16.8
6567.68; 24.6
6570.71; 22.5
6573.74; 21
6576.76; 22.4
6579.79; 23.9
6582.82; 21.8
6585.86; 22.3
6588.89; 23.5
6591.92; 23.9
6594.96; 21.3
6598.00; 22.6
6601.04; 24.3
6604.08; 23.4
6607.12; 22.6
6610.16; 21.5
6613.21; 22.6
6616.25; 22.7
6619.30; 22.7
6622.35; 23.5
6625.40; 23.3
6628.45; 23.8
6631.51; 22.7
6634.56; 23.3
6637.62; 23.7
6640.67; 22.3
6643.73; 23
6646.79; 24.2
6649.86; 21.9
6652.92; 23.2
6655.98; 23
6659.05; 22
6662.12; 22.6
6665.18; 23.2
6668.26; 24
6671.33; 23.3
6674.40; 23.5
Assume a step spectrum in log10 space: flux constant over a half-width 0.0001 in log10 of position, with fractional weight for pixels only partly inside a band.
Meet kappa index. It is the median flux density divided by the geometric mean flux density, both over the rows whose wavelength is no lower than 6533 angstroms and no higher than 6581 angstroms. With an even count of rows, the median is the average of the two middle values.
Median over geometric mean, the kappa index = 1.02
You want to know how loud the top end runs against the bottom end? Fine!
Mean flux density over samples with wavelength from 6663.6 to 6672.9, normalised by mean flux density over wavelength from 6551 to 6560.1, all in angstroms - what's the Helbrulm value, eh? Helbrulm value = 1.00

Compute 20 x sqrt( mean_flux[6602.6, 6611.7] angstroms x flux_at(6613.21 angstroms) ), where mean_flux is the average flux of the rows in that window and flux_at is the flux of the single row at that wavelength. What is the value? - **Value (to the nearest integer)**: 451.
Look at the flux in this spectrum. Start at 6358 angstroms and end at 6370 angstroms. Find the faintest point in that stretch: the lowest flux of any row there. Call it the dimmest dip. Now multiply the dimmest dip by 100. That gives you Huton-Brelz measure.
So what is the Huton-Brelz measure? 2190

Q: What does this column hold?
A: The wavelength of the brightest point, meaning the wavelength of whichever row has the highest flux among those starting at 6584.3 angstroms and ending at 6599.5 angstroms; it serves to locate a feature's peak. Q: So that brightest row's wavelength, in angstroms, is 6591.92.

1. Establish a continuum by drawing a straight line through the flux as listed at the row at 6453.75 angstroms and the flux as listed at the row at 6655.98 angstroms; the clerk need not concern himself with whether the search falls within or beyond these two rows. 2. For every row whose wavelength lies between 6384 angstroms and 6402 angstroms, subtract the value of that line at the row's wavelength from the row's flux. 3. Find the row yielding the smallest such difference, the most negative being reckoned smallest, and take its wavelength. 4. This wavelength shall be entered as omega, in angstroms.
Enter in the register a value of 6400.47 angstroms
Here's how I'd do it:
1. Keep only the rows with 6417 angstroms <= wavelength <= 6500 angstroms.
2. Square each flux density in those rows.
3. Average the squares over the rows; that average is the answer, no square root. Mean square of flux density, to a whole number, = 513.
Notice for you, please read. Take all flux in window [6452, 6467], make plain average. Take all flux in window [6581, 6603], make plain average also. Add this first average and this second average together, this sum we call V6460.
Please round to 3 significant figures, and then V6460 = 45.5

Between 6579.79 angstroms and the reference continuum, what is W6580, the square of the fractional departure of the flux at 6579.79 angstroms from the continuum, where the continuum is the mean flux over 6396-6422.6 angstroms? 0.0037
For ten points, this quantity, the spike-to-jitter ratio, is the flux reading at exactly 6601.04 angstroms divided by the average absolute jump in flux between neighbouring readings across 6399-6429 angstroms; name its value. 17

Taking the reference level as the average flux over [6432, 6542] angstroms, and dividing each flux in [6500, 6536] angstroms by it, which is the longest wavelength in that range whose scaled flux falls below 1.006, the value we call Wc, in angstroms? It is 6534.50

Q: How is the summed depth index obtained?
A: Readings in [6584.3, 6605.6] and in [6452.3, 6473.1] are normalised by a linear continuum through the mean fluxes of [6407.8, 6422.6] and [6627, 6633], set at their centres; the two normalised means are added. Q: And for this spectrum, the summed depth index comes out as 2.01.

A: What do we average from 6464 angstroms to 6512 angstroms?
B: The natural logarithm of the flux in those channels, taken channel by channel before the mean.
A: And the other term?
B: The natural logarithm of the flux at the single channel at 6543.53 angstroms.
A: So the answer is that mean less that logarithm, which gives -0.04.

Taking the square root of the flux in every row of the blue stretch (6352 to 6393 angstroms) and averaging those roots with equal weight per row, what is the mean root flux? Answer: 4.79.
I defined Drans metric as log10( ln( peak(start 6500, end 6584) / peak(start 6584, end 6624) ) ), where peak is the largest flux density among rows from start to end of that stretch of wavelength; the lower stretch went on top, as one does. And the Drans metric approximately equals -1.91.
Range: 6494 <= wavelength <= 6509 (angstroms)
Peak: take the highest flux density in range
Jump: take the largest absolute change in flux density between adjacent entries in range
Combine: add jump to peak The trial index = 23.0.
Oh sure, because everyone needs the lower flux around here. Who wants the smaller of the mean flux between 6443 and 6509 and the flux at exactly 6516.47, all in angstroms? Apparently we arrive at 22.4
